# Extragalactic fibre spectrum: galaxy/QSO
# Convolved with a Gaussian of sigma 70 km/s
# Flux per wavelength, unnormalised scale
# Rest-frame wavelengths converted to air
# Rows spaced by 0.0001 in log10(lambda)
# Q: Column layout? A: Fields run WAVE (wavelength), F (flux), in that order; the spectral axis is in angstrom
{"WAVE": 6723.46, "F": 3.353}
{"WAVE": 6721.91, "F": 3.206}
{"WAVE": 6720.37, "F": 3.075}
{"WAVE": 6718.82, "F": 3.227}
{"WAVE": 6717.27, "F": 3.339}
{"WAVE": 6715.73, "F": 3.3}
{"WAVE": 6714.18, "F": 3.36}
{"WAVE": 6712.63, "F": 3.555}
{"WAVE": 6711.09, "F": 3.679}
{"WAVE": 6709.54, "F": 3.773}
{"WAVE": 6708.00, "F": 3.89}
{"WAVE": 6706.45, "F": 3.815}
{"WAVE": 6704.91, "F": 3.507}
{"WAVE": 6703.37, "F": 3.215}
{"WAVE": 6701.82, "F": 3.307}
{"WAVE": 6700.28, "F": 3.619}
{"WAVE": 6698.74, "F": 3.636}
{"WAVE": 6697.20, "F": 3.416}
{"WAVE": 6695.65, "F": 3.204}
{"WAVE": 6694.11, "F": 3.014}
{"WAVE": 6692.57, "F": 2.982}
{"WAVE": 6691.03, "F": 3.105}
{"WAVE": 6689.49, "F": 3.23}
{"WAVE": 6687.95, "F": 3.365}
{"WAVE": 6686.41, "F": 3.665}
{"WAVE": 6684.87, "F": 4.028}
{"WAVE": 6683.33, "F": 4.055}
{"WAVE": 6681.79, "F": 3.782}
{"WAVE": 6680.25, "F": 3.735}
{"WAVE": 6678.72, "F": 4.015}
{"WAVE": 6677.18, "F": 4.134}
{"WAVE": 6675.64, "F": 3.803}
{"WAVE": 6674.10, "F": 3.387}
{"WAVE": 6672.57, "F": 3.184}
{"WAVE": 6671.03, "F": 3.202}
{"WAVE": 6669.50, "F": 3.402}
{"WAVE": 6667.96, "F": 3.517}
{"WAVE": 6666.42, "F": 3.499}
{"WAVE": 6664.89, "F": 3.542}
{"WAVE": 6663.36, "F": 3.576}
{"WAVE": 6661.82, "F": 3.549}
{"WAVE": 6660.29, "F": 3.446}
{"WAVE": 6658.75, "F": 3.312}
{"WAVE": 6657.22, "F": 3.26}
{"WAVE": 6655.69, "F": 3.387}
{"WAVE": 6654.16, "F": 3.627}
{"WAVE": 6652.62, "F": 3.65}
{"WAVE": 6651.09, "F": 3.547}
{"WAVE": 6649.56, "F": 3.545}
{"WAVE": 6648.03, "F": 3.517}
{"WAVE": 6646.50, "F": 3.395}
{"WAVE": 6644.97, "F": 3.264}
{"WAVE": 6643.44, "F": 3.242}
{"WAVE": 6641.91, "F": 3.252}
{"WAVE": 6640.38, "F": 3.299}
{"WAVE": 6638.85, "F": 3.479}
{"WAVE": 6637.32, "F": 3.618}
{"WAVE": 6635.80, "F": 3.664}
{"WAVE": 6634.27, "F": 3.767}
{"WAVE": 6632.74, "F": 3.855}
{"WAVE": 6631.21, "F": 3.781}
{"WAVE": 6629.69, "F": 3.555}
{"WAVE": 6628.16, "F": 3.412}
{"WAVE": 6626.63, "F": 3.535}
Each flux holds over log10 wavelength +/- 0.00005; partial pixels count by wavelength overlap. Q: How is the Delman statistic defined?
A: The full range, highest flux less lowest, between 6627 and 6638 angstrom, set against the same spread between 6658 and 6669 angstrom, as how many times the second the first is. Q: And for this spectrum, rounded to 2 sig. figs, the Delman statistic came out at 1.7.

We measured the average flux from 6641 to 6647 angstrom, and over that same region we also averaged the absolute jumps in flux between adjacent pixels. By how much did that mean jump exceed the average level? -3.23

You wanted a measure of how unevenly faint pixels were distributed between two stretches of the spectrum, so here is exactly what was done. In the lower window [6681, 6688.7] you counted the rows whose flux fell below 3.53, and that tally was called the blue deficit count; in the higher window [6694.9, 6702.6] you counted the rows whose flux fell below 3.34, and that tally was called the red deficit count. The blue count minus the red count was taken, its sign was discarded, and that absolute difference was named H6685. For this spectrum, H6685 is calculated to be 1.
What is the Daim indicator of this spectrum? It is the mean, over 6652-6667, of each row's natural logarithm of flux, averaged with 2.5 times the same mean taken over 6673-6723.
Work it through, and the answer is 2.19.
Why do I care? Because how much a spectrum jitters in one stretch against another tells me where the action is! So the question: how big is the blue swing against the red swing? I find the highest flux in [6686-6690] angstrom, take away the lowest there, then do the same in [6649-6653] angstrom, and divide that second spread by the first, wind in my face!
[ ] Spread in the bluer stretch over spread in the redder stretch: 0.24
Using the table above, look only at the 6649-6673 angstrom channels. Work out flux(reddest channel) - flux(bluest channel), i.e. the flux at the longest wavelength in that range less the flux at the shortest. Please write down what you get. -0.4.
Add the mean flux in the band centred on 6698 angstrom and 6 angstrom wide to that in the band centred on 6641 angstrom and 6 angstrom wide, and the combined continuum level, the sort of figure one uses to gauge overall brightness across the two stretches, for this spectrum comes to 6.79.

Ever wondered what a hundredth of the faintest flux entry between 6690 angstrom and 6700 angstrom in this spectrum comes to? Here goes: 0.0298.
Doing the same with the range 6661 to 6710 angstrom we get 0.0298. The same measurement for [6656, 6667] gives 0.0326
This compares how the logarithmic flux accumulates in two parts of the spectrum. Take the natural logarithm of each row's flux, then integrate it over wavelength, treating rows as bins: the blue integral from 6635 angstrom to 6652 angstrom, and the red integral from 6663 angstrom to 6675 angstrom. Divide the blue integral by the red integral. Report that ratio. 1.4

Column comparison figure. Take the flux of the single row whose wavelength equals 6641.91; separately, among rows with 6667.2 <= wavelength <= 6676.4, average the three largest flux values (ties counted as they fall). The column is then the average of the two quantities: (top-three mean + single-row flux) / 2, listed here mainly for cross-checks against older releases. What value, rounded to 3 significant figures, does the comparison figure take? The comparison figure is 3.41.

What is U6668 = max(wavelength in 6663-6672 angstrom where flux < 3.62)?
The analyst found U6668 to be 6671.03 angstrom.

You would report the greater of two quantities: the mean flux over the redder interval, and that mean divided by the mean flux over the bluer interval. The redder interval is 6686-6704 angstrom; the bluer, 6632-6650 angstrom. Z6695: 3.3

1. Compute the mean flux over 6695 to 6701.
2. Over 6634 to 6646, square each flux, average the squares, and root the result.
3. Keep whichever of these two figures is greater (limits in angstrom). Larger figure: 3.47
